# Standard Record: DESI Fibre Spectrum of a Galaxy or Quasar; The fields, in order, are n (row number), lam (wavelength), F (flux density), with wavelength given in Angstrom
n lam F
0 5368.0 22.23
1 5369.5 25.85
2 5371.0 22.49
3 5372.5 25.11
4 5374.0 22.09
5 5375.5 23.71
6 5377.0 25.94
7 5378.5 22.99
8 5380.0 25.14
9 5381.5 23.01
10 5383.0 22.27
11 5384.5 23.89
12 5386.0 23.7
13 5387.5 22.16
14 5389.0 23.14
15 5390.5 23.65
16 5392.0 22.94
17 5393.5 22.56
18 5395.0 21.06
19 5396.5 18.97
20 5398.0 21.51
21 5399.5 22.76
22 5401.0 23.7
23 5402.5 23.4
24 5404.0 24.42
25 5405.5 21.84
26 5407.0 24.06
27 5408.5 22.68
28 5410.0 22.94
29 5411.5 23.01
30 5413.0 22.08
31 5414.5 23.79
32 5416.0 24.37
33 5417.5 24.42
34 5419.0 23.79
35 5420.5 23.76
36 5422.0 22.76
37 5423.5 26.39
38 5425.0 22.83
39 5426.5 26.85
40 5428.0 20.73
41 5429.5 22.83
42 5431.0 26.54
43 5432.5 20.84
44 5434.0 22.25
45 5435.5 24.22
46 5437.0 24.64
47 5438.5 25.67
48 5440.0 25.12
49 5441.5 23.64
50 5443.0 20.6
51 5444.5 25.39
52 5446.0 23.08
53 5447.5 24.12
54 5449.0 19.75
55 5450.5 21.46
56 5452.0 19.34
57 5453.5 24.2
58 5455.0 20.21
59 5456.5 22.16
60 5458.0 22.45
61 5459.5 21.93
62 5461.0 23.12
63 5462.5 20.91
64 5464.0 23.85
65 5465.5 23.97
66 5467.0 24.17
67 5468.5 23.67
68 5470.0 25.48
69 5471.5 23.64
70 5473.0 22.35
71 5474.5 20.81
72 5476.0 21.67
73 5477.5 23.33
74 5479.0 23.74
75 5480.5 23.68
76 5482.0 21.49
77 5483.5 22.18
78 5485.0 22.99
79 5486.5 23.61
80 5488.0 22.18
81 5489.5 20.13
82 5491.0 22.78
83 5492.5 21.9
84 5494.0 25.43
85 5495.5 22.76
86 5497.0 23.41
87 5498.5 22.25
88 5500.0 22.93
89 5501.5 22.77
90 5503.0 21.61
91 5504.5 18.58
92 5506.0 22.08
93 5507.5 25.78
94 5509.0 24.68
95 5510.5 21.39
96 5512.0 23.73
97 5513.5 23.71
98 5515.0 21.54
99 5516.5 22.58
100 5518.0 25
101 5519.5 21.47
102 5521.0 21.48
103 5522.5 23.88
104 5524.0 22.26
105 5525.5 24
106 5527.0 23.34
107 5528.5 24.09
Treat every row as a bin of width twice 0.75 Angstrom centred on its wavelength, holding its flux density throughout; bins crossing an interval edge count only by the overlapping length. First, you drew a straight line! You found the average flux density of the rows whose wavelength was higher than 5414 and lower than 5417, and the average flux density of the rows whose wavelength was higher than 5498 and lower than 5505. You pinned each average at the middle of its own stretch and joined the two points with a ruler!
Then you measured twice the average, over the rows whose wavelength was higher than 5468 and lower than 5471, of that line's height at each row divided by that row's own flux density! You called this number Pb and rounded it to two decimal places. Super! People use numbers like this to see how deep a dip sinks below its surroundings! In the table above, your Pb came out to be 1.84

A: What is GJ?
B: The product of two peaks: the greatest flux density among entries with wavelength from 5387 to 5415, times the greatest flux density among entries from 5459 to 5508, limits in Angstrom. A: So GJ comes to 630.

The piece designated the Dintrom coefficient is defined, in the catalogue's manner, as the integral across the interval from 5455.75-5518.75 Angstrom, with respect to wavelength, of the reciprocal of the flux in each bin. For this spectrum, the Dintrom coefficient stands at 2.77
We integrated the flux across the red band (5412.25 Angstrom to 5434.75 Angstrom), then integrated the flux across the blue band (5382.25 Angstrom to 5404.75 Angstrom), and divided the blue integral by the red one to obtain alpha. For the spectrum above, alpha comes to 0.96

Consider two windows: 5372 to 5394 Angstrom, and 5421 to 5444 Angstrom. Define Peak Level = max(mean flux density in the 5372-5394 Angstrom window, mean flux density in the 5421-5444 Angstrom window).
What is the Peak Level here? 23.7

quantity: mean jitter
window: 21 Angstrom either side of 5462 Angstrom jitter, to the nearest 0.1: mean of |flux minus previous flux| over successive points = 1.8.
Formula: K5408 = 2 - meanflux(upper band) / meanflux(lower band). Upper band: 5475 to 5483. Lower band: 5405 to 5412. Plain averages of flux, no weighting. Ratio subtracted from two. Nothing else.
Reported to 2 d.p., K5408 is 1.01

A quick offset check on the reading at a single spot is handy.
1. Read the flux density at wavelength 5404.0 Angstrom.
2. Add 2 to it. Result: 26.4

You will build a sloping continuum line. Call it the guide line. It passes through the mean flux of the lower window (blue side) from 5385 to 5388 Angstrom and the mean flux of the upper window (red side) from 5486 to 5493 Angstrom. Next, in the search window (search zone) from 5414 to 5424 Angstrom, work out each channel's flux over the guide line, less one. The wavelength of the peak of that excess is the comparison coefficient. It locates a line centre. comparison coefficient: 5423.5 Angstrom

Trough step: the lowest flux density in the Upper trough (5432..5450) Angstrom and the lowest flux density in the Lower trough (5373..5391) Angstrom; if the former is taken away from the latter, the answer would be 2.3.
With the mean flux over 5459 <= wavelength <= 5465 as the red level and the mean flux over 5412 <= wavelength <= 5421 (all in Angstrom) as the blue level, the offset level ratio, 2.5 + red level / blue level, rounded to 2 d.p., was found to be 3.45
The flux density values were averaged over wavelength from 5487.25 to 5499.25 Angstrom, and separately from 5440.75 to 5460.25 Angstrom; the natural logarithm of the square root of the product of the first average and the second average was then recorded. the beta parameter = 3.11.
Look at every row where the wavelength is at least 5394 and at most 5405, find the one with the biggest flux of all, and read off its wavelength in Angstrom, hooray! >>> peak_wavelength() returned 5404.0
